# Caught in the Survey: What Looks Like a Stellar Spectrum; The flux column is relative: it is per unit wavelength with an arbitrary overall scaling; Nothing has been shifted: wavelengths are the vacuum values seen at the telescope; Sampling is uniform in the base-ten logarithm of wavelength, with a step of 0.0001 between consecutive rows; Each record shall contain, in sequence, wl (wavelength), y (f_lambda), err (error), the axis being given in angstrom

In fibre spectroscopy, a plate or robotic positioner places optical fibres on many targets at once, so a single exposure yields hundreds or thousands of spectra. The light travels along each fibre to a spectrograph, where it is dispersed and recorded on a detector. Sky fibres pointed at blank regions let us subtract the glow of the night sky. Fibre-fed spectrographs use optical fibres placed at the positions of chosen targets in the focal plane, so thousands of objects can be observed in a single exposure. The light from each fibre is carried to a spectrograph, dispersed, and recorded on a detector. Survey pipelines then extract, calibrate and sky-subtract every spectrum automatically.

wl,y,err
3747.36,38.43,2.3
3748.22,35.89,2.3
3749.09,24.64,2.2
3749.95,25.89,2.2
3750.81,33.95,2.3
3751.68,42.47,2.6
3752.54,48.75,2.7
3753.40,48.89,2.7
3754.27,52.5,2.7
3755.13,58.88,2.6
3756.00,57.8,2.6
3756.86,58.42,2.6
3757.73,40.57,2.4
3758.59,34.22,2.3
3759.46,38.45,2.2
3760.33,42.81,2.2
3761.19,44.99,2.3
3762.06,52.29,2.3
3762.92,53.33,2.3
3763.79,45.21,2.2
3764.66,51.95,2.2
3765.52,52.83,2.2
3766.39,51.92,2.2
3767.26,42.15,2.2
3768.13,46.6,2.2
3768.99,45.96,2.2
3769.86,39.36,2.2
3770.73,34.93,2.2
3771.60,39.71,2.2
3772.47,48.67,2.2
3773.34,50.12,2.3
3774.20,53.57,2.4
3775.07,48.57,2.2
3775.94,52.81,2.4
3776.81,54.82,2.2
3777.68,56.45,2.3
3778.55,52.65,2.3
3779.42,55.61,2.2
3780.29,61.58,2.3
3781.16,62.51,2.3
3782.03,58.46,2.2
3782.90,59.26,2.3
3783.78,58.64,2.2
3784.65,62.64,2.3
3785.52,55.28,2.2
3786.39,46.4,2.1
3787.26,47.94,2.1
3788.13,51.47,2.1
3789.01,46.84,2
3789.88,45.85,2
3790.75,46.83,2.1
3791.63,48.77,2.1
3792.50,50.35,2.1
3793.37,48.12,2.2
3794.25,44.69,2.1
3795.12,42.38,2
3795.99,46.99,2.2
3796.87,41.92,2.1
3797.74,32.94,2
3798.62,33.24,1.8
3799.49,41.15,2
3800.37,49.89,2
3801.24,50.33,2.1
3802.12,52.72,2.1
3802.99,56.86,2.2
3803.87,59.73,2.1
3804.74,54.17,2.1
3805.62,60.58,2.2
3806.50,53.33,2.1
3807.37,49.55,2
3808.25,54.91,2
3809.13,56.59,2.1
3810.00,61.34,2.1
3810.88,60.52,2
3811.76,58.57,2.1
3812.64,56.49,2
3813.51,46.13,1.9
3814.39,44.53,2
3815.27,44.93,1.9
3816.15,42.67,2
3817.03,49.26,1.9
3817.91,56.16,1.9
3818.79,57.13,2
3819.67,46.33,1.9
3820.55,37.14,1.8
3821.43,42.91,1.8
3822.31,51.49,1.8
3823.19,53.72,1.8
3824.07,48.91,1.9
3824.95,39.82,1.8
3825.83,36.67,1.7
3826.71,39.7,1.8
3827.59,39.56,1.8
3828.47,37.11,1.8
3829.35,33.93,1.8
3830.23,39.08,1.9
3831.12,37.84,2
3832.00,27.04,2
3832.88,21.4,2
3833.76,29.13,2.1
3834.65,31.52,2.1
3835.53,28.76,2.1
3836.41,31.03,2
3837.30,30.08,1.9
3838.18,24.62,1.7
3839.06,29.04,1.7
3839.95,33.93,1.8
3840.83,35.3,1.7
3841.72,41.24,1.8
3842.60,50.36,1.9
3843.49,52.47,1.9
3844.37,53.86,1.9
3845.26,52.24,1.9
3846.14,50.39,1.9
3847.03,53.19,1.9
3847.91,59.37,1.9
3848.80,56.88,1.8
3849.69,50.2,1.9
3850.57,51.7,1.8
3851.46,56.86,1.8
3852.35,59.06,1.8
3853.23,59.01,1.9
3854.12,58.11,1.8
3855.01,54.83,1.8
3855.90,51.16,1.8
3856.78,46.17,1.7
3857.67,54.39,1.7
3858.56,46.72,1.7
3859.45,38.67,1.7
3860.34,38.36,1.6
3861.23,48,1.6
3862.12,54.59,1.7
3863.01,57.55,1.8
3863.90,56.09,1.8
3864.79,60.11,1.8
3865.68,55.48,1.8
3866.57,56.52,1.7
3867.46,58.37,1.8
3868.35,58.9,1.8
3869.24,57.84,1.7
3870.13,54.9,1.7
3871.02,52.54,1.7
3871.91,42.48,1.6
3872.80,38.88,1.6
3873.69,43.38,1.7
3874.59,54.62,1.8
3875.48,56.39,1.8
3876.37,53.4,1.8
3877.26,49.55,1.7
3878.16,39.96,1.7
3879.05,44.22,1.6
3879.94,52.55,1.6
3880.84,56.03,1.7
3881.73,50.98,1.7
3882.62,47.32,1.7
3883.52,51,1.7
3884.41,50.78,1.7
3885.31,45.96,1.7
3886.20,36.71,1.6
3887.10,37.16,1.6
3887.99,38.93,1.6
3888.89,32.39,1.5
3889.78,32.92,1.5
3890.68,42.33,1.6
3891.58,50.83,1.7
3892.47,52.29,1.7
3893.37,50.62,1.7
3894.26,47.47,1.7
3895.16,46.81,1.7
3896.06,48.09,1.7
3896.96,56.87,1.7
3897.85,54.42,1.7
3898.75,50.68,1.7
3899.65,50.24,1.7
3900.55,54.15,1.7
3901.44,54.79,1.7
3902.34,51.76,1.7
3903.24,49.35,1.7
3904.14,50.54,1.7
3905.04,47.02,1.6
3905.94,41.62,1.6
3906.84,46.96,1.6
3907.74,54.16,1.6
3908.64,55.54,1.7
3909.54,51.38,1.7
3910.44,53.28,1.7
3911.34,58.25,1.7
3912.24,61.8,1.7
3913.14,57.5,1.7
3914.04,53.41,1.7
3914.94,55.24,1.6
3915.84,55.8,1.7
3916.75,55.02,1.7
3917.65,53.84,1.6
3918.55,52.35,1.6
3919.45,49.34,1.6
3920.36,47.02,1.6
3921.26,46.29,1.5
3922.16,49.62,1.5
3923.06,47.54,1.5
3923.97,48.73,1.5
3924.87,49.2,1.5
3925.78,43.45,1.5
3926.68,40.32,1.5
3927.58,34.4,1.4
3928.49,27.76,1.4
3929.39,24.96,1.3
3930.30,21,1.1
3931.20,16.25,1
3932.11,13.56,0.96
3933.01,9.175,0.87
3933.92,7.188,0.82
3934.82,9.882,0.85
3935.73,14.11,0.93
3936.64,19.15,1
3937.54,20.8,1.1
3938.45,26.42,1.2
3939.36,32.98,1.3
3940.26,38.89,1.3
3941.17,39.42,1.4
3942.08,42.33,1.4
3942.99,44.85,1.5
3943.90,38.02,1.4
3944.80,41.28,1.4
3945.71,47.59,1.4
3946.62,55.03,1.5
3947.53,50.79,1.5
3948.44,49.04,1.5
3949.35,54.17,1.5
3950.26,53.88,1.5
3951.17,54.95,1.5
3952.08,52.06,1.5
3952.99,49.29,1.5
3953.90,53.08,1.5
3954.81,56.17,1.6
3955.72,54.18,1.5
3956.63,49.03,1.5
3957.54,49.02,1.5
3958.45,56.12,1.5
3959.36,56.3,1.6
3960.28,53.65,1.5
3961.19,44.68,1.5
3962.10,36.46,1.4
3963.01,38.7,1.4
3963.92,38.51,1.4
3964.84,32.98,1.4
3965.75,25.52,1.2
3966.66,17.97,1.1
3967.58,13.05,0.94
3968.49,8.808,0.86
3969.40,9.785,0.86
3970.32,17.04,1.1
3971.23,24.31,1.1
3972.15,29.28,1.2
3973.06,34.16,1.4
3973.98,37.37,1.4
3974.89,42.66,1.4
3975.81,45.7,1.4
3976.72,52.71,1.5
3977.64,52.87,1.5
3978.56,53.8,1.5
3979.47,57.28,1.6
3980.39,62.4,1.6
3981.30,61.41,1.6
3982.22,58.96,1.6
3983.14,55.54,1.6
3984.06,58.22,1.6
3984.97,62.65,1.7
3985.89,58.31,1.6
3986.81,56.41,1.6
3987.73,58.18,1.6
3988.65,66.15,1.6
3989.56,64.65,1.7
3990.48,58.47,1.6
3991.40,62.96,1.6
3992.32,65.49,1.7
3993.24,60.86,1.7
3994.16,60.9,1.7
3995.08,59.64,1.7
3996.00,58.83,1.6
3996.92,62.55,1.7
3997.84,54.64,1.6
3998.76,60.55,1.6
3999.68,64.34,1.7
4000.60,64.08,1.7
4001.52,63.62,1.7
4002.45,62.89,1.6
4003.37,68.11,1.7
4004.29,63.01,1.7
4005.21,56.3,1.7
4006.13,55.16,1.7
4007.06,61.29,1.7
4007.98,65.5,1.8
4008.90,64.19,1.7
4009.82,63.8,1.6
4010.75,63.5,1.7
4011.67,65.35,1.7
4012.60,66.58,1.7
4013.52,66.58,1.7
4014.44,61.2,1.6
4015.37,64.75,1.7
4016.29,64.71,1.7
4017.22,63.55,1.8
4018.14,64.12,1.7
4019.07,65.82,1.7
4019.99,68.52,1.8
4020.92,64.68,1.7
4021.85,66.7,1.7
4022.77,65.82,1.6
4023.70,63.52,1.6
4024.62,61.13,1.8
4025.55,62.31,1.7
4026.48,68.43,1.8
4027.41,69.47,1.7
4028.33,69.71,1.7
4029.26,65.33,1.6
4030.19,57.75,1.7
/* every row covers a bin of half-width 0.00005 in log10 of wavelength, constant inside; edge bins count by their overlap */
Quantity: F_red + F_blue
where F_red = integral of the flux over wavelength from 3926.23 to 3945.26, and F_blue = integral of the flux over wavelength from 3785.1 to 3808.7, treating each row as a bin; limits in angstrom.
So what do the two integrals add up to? 1658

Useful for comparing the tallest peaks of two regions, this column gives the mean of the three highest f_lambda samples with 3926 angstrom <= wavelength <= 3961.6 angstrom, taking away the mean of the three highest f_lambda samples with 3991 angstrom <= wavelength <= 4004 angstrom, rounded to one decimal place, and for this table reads -9.8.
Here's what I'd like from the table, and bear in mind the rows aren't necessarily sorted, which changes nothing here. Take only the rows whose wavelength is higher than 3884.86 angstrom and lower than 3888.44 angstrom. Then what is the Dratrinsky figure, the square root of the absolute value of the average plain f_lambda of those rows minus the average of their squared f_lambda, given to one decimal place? 39.4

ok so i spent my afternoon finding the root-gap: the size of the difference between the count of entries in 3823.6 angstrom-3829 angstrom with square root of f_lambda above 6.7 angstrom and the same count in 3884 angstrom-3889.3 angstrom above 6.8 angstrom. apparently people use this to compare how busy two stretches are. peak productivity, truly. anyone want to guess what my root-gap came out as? 0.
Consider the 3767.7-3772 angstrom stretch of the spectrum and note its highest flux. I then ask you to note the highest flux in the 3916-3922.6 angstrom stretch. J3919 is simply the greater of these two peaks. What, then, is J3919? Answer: 55.0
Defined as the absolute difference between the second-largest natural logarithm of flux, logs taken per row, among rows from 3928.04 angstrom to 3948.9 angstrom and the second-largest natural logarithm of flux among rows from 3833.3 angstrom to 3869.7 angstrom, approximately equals 0.16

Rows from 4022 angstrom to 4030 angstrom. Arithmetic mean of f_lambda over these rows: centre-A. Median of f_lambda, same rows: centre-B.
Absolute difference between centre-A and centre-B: 0.1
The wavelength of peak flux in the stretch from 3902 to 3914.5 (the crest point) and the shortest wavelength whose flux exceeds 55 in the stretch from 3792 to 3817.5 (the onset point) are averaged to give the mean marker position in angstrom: 3857.6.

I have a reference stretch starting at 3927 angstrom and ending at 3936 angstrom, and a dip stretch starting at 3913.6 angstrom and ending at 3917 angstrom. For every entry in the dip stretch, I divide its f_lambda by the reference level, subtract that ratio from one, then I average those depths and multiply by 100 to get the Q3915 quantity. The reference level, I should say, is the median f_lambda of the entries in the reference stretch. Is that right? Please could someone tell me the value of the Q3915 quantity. -261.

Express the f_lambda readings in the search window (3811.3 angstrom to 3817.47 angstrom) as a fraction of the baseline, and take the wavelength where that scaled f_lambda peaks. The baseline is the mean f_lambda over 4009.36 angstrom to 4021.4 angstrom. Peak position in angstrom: 3811.76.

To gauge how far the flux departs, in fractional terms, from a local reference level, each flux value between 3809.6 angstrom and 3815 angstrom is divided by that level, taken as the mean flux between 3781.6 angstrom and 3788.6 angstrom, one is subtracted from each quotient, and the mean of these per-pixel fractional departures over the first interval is -0.01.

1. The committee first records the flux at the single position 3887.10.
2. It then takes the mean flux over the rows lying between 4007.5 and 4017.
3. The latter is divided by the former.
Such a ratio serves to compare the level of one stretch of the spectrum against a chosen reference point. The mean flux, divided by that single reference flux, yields 1.7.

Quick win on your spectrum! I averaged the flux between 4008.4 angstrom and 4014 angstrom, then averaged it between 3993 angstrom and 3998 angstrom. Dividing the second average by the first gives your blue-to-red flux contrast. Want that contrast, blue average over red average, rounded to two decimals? 0.92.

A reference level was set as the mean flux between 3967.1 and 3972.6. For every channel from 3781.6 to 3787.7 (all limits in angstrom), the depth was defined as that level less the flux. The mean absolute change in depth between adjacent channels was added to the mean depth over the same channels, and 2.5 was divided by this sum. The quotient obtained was -0.072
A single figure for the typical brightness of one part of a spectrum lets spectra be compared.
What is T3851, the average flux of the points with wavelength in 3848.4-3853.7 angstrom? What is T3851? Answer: 56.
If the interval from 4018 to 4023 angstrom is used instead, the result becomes 66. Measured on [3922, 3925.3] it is 49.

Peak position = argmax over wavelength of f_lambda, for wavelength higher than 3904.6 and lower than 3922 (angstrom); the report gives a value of 3912.24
